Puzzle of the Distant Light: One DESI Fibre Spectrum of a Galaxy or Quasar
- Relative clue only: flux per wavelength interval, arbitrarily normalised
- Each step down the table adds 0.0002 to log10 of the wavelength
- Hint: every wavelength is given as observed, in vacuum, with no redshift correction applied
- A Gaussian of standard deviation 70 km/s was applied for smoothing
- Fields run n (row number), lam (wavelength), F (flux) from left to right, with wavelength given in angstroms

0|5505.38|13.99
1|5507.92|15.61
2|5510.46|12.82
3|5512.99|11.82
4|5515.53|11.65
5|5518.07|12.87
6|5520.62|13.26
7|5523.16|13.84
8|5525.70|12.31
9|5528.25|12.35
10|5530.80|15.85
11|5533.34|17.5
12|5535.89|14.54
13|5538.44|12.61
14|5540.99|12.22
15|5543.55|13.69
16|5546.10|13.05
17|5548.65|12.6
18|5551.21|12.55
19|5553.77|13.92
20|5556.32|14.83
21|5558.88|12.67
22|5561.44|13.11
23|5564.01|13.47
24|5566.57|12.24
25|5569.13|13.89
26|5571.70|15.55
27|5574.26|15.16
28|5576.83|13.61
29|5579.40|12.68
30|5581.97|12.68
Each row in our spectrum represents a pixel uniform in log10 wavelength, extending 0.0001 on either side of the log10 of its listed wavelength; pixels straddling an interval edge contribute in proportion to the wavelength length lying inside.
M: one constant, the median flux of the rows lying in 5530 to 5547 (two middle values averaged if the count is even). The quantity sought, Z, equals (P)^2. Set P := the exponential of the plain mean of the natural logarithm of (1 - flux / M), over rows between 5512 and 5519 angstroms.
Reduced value 0.0114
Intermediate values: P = 0.107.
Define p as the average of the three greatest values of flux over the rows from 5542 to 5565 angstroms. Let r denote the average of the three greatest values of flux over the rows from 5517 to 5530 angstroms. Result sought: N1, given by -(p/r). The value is -1.06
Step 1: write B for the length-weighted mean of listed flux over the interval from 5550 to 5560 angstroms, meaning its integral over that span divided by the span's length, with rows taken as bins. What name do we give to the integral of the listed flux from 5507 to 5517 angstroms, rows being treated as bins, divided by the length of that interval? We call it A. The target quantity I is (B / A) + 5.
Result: 6.05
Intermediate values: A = 12.9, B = 13.5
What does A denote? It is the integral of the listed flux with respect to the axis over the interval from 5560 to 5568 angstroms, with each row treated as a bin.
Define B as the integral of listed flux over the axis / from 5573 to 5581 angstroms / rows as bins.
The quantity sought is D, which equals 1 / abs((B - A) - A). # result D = 0.0103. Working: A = 104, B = 110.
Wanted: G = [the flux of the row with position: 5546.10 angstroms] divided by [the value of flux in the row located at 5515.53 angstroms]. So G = 1.12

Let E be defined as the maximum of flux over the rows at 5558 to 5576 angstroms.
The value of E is 15.55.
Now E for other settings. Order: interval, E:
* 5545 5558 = 14.83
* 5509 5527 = 13.84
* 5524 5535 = 17.5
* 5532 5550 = 17.5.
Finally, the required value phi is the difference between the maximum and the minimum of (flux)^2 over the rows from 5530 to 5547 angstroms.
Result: 157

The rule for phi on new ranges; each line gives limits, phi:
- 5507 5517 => 108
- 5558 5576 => 92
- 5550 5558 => 62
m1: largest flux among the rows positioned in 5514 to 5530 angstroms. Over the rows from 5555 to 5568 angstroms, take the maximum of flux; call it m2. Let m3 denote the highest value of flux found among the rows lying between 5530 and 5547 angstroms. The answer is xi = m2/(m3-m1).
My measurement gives 4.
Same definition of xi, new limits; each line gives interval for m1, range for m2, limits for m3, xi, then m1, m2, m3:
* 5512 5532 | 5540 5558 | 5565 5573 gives -49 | 15.85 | 14.83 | 15.55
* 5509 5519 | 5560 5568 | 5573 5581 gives 6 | 12.87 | 13.47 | 15.16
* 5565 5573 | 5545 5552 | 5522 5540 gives 7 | 15.55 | 13.05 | 17.5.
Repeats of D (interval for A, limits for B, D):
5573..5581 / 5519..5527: 0.0087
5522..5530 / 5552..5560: 0.0102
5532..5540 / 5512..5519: 0.0066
